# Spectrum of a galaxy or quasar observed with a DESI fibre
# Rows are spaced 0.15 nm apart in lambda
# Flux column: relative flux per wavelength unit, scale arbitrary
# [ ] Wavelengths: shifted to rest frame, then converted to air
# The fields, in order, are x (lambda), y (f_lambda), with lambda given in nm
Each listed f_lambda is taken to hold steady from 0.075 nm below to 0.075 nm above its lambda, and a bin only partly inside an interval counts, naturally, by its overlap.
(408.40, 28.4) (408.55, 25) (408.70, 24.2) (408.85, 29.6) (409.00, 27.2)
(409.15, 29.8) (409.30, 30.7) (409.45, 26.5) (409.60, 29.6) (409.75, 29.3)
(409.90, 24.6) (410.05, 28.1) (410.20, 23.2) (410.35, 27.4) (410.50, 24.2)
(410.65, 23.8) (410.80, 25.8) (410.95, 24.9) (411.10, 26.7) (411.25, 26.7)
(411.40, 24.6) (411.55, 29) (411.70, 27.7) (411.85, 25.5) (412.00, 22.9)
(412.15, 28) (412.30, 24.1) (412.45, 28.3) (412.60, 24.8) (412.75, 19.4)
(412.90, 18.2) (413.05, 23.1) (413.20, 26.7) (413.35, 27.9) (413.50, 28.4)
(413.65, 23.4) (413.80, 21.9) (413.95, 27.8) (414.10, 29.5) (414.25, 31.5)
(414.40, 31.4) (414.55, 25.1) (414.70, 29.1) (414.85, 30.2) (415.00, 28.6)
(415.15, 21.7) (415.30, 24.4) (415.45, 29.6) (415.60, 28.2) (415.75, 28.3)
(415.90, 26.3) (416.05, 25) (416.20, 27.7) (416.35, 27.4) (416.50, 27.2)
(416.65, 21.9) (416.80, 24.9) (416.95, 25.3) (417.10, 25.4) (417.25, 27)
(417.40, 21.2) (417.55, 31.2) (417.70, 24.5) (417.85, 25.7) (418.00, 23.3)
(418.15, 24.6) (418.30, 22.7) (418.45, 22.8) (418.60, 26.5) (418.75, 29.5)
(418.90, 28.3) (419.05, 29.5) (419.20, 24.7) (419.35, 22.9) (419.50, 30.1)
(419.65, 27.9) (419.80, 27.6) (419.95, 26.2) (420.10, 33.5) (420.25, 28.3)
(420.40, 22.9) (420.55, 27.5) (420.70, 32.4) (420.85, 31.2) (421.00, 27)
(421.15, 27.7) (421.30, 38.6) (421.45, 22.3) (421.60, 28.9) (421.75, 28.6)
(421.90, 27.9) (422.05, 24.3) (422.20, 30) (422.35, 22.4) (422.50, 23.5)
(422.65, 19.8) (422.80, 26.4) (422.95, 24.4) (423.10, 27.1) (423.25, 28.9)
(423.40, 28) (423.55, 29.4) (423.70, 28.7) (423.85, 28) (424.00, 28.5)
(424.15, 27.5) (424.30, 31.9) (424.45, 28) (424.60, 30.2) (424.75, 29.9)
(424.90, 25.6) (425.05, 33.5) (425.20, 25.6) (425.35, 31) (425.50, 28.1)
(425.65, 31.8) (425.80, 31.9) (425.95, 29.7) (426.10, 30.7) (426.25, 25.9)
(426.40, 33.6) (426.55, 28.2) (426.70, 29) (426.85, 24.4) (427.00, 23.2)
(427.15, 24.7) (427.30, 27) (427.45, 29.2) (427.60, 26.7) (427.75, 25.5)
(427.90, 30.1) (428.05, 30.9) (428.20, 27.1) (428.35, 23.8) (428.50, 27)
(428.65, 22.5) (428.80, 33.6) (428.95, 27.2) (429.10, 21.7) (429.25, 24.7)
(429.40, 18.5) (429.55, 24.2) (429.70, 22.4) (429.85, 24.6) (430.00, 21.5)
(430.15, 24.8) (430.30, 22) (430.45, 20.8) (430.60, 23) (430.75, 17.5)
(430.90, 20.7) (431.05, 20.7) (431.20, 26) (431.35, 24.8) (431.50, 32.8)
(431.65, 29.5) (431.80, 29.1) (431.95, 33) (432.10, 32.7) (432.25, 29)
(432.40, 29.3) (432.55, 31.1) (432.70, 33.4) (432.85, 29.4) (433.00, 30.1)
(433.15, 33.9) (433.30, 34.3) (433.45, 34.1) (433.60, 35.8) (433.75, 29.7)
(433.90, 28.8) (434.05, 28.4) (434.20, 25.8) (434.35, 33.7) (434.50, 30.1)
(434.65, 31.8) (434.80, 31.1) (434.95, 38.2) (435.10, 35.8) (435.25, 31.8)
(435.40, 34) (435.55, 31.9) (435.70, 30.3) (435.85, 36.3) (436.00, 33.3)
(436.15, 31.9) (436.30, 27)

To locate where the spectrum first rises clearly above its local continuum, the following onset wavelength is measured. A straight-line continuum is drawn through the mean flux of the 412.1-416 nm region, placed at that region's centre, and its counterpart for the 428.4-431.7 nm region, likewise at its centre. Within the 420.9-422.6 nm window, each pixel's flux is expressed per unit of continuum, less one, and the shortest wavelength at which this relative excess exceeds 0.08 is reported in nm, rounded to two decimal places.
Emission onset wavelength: 421.15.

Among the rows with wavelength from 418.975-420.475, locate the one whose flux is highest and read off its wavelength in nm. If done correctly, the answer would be 420.10 nm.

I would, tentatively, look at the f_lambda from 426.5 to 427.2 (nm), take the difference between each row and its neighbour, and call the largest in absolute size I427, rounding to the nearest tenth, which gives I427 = 4.6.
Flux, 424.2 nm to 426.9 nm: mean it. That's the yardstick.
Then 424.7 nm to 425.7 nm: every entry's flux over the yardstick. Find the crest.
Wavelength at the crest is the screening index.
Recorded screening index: 425.05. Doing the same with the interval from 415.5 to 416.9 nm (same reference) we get 415.75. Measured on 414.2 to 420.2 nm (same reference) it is 420.10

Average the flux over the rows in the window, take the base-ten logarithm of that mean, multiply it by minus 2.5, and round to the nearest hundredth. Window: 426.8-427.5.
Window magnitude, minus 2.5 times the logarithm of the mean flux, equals -3.52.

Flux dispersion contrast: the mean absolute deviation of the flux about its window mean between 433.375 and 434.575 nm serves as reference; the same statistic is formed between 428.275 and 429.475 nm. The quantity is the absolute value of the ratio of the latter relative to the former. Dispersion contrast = 1.2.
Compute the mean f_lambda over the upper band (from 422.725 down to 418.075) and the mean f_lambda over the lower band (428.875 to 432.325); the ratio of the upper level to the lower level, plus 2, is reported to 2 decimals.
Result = 3.09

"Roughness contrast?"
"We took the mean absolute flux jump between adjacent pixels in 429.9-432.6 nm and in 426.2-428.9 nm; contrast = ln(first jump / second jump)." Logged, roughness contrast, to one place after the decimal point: -0.3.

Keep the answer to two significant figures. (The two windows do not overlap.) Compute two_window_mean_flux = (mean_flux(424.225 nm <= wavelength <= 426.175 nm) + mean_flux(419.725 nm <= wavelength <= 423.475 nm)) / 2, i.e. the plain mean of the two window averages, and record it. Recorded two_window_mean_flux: 29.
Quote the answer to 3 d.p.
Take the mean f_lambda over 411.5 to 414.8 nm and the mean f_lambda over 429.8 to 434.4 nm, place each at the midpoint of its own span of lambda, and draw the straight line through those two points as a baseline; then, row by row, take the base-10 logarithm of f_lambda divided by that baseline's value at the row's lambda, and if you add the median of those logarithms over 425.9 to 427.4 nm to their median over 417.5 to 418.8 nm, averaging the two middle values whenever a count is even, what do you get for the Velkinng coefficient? -0.033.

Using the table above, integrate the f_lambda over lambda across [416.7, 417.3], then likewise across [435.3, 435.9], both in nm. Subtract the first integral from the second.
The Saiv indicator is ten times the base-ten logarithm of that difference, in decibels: 7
